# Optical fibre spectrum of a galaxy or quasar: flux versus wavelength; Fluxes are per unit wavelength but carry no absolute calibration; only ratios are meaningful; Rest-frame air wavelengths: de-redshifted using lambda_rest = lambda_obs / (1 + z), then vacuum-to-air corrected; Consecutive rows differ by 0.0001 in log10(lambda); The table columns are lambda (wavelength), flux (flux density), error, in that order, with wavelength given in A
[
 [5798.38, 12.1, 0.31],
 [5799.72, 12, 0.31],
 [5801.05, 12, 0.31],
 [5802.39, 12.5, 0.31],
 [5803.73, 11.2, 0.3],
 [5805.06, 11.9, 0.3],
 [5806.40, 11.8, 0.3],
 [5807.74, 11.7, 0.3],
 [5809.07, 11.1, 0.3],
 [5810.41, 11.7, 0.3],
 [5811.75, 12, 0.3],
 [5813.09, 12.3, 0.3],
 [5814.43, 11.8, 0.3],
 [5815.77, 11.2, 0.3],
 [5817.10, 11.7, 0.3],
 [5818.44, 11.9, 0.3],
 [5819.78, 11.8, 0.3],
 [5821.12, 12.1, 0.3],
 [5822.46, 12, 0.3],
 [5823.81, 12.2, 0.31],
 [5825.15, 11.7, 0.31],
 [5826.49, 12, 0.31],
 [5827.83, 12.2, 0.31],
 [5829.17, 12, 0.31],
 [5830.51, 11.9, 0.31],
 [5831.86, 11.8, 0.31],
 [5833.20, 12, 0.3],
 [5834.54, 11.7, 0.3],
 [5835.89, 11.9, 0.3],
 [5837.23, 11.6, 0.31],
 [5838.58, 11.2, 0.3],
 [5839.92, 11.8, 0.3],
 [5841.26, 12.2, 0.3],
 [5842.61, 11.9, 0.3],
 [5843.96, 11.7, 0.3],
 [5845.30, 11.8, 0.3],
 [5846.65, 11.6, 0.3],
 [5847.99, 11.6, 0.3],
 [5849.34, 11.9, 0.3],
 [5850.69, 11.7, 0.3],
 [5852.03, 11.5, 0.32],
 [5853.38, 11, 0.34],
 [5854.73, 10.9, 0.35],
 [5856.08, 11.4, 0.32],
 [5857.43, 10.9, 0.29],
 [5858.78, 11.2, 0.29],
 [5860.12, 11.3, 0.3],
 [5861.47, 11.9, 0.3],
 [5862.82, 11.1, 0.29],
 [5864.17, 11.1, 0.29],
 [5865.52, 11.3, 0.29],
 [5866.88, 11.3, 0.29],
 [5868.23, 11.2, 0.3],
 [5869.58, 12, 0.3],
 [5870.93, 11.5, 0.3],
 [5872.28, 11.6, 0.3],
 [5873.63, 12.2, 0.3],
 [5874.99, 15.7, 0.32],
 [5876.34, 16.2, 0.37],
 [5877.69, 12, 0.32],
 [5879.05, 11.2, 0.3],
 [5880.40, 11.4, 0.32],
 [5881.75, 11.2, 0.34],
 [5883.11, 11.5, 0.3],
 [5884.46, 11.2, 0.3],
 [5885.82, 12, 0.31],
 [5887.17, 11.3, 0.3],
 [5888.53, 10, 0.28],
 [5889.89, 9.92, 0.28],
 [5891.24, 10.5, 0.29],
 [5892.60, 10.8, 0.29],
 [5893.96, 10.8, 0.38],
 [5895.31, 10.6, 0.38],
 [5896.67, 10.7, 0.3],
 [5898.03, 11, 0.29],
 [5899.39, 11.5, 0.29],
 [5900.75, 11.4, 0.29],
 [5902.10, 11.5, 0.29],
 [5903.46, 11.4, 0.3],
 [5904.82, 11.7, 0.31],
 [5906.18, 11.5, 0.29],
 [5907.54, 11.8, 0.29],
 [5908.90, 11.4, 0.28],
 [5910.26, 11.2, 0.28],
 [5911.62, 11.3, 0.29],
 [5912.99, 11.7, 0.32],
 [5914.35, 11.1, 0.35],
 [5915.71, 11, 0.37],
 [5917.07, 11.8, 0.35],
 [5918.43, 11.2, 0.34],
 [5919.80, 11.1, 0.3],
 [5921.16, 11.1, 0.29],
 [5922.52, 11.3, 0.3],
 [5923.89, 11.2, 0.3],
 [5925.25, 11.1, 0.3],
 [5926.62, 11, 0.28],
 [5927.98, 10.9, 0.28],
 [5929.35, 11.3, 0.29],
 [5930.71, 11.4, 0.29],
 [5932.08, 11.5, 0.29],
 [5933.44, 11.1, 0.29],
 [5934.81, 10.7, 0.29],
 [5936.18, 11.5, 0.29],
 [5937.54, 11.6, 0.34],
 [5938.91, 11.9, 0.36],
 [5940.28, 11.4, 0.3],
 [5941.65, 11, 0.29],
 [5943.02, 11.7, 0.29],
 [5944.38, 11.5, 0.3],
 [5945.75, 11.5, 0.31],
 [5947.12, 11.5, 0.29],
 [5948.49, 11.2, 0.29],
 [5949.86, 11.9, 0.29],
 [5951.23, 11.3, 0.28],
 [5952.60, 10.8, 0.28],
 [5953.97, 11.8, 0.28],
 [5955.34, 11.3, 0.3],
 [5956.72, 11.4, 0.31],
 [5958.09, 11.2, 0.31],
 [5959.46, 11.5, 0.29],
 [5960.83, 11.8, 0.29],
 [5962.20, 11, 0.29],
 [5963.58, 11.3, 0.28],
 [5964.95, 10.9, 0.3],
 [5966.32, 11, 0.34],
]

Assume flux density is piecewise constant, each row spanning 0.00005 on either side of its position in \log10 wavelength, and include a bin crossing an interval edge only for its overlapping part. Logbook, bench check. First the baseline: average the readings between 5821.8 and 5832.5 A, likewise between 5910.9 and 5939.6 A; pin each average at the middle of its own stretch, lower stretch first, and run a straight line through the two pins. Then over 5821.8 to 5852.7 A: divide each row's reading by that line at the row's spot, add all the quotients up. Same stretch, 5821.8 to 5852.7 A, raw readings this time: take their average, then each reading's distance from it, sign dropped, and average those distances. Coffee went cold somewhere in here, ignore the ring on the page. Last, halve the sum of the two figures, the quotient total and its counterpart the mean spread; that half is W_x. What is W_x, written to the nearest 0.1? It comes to 11.5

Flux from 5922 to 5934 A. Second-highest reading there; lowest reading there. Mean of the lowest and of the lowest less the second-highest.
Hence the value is 5.2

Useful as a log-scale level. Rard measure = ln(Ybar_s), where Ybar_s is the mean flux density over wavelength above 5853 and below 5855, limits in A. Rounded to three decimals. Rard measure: 2.393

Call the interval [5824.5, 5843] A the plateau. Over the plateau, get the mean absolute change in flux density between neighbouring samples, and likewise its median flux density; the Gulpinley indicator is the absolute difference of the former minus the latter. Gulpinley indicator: 11.6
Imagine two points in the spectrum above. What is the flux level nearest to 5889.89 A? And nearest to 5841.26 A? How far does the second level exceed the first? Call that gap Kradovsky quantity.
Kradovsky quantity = 2.3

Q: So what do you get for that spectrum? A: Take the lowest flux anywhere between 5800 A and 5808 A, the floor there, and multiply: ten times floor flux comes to 112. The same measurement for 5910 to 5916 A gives 110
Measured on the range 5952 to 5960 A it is 108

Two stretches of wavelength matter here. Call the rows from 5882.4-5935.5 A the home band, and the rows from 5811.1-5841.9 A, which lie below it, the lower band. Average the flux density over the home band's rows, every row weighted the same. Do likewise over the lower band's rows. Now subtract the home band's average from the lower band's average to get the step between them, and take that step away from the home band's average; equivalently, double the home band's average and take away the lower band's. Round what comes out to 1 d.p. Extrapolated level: 10.5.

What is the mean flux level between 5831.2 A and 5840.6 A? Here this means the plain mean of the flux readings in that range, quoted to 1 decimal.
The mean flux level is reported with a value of 11.7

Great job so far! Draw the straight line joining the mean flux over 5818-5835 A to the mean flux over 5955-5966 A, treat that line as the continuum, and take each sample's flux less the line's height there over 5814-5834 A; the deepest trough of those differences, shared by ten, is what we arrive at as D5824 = -0.080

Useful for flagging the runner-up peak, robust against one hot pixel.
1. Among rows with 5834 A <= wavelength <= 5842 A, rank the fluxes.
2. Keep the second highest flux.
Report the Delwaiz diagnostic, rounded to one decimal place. 11.9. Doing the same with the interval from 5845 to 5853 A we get 11.8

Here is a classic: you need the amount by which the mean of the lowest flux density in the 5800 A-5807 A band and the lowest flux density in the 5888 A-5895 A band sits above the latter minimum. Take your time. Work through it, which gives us 0.6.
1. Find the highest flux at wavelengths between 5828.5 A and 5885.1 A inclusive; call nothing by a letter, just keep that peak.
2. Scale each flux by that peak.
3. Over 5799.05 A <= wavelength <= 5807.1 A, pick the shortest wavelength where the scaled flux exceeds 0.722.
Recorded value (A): 5799.72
